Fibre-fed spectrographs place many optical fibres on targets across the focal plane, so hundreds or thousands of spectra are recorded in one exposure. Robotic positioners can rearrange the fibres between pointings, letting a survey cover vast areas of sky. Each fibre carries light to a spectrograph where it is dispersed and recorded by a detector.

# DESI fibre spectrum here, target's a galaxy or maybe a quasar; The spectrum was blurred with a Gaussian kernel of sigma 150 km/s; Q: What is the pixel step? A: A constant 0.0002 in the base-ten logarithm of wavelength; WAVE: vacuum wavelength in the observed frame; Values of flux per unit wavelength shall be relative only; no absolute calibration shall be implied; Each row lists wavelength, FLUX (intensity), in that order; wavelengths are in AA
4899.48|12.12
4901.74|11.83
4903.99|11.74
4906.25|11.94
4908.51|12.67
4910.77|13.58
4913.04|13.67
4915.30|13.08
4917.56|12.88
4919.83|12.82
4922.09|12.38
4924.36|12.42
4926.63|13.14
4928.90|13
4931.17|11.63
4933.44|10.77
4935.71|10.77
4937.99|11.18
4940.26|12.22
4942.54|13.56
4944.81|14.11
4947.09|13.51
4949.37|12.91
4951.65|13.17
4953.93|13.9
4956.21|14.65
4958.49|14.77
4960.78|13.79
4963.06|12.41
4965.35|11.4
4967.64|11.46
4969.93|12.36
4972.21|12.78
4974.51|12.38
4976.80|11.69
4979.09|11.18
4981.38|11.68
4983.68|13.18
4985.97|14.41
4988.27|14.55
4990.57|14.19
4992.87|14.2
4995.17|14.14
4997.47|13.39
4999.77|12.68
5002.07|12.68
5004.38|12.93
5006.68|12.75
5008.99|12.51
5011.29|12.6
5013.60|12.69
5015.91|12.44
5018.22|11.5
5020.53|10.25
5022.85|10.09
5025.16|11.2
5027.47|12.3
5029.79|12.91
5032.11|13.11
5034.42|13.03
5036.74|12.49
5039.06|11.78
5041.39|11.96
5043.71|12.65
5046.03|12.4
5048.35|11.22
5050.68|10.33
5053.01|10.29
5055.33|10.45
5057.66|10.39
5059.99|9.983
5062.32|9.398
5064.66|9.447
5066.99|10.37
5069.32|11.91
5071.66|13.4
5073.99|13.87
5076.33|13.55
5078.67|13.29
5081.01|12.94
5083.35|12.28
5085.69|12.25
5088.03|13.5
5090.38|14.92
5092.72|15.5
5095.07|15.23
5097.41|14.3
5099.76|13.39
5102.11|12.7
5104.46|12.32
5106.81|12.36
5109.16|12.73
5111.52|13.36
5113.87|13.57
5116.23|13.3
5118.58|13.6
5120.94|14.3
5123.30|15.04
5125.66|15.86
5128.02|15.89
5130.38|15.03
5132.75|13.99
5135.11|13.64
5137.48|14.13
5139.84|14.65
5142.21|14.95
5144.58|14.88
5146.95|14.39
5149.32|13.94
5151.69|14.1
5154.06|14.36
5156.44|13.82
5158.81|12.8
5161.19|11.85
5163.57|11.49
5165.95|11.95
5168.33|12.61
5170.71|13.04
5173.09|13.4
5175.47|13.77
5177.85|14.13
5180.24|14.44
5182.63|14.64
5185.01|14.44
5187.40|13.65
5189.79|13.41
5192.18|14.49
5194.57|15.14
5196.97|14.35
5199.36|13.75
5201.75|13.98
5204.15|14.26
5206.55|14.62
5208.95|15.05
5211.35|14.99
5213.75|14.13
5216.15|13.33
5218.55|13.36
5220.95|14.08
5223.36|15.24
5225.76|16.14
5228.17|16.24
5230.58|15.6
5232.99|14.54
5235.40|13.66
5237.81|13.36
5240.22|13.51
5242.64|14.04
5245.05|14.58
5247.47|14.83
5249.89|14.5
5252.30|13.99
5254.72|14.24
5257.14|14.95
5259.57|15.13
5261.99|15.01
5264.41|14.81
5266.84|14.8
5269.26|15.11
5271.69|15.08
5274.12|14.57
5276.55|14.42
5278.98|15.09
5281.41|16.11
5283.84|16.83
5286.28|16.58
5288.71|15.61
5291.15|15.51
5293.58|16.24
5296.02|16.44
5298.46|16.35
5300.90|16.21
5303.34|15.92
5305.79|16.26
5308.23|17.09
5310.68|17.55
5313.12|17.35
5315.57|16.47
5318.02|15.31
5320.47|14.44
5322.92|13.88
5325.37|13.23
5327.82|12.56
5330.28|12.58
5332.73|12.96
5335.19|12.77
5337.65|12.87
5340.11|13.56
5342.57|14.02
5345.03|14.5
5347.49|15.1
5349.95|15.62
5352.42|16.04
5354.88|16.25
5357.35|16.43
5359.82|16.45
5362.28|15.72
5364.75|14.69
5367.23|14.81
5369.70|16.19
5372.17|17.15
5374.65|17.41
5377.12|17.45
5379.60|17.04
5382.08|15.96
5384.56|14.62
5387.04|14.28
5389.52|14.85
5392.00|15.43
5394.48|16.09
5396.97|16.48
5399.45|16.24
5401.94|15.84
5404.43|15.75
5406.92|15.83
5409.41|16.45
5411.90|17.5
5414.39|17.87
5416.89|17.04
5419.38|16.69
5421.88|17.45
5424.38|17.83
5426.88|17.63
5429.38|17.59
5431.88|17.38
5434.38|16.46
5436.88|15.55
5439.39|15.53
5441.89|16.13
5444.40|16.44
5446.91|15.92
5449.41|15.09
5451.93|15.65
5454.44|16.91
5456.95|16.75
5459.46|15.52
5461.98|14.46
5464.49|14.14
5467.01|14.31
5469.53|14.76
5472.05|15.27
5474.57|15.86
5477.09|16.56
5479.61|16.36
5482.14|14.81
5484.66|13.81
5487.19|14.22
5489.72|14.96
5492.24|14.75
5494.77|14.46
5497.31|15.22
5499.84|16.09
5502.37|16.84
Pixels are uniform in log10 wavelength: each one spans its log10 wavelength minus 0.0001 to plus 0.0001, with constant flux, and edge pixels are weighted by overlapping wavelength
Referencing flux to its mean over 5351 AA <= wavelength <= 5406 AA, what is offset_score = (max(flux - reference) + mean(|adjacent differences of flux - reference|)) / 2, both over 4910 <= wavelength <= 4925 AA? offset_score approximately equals -1.0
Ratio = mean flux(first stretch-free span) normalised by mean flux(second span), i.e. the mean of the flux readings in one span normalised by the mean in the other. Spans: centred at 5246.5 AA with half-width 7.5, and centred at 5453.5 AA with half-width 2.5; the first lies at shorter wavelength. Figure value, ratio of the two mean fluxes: 0.87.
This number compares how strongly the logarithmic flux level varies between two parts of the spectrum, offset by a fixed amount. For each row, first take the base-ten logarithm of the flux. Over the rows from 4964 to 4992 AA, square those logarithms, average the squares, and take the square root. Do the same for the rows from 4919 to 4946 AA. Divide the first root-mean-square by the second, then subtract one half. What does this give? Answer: 0.51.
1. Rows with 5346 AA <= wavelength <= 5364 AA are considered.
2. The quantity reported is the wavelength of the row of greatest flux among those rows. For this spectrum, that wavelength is 5359.82 AA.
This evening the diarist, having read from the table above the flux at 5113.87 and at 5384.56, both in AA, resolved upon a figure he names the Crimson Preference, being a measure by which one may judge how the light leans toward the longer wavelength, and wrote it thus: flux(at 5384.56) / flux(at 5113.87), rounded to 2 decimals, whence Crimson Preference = 1.08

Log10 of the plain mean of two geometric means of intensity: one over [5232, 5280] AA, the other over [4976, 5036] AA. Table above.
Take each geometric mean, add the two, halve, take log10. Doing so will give 1.131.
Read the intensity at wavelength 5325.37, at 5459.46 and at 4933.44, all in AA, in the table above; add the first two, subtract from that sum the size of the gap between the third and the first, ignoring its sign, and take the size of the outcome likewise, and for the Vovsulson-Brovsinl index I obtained 26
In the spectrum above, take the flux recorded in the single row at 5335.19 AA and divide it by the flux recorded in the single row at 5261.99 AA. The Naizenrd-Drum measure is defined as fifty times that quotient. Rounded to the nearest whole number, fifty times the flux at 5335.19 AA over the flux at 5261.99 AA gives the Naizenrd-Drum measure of 43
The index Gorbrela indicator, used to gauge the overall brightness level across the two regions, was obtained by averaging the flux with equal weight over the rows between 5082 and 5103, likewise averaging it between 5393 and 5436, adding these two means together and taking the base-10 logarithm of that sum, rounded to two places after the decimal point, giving 1.49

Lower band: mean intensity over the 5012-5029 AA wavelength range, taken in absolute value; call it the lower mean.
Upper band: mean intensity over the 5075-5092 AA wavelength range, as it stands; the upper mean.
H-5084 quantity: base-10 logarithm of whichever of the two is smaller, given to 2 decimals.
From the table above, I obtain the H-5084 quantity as 1.06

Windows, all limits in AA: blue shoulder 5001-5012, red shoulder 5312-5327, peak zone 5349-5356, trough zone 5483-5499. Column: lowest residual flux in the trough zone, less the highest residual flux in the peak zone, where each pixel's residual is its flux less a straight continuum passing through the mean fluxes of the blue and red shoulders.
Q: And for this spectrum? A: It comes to -3.4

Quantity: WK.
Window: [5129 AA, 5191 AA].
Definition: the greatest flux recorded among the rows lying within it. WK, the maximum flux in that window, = 15.03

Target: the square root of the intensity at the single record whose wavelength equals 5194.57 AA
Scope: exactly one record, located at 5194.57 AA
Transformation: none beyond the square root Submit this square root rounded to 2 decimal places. 3.89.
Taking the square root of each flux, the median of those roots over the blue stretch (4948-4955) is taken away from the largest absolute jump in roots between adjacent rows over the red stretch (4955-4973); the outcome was -3.44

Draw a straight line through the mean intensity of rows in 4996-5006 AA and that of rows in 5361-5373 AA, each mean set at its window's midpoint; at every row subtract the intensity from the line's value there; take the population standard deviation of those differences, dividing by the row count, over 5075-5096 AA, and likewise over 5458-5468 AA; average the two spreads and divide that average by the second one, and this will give 1.5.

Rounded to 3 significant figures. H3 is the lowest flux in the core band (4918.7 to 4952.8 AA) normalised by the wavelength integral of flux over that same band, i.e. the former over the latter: 0.0253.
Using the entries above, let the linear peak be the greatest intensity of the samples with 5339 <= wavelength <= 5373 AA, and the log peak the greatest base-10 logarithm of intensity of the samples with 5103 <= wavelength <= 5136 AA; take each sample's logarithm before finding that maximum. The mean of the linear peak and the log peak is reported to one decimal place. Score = 9.2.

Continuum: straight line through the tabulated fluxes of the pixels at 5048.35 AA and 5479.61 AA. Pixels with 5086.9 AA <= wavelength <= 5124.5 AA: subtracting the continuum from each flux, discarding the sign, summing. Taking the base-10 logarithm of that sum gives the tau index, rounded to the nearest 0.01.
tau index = 1.47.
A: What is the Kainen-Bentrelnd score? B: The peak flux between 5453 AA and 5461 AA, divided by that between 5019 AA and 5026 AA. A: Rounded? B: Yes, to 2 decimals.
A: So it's 1.51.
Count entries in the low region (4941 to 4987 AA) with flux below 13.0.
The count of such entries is 10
